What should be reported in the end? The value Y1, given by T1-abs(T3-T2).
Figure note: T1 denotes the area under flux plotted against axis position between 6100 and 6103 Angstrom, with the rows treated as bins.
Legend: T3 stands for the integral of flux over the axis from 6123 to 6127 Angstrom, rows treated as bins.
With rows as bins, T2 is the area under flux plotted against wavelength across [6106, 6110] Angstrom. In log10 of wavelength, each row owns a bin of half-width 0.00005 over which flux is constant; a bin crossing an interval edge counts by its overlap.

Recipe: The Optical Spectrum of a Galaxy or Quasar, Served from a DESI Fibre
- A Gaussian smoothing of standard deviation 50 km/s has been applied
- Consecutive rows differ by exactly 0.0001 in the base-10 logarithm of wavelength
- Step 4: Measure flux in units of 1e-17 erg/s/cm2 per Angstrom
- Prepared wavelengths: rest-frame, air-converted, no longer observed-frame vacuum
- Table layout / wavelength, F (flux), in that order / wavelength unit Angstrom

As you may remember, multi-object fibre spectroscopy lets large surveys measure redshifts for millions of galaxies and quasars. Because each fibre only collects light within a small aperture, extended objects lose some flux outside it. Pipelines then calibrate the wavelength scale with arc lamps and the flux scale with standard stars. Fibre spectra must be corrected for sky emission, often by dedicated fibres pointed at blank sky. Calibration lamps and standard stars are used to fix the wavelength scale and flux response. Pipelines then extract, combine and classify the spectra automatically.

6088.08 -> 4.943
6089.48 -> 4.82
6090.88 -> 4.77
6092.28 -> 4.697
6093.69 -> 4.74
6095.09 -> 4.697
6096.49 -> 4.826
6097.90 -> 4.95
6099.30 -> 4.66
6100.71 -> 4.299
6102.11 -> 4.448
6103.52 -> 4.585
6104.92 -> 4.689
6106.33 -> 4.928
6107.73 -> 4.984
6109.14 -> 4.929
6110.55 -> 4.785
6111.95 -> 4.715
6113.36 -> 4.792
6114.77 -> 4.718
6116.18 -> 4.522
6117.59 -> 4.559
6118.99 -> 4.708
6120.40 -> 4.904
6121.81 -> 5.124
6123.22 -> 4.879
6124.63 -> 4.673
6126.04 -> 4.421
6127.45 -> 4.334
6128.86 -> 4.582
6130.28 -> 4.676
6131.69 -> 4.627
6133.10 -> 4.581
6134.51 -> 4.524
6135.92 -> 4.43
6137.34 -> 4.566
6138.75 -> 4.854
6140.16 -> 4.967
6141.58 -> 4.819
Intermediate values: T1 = 13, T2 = 20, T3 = 18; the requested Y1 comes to 12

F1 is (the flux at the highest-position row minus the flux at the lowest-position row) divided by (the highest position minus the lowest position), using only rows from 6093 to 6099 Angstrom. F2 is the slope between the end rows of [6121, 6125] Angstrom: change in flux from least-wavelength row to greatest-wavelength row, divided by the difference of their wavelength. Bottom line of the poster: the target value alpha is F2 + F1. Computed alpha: -0.11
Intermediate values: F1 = 0.05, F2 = -0.16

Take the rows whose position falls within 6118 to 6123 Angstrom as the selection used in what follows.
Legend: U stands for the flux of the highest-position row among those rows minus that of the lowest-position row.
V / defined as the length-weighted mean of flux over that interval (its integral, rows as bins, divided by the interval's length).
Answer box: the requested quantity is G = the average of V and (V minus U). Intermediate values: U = 0.42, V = 4.90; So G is 4.69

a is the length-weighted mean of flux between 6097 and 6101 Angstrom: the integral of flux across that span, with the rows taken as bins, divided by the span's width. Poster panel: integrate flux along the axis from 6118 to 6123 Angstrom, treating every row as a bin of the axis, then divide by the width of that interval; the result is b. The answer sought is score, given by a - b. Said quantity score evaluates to -0.22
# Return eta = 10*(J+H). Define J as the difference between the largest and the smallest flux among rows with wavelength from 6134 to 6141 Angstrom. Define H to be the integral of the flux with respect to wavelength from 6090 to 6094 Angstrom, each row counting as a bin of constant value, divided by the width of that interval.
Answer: 52.7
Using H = 4.74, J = 0.54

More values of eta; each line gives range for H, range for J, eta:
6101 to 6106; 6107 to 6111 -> 47.8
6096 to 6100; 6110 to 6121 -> 51.9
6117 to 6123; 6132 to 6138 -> 49.9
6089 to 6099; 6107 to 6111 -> 49.8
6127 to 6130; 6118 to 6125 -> 49.4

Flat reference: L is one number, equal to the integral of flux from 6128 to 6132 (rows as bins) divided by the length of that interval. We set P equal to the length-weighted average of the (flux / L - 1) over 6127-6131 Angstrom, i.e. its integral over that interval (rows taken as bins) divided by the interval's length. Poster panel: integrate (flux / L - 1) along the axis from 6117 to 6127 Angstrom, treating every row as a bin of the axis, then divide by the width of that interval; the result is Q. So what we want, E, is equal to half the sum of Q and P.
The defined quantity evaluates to 0.007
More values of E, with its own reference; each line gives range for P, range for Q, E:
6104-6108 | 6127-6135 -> 0.020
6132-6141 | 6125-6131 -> -0.006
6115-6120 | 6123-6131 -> -0.002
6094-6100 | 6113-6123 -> 0.035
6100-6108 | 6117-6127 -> 0.018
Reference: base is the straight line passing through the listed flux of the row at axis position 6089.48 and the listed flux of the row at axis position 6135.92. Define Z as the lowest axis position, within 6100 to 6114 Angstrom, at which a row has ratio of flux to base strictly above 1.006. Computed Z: 6106.33 Angstrom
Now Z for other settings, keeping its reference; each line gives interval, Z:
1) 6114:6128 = 6114.77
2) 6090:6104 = 6096.49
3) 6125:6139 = 6128.86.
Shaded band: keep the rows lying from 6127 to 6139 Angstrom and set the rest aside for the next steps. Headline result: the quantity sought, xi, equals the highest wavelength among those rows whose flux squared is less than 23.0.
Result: 6137.34 Angstrom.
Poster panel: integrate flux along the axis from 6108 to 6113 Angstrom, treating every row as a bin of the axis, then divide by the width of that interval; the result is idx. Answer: 4.82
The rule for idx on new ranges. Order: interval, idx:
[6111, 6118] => 4.67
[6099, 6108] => 4.64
